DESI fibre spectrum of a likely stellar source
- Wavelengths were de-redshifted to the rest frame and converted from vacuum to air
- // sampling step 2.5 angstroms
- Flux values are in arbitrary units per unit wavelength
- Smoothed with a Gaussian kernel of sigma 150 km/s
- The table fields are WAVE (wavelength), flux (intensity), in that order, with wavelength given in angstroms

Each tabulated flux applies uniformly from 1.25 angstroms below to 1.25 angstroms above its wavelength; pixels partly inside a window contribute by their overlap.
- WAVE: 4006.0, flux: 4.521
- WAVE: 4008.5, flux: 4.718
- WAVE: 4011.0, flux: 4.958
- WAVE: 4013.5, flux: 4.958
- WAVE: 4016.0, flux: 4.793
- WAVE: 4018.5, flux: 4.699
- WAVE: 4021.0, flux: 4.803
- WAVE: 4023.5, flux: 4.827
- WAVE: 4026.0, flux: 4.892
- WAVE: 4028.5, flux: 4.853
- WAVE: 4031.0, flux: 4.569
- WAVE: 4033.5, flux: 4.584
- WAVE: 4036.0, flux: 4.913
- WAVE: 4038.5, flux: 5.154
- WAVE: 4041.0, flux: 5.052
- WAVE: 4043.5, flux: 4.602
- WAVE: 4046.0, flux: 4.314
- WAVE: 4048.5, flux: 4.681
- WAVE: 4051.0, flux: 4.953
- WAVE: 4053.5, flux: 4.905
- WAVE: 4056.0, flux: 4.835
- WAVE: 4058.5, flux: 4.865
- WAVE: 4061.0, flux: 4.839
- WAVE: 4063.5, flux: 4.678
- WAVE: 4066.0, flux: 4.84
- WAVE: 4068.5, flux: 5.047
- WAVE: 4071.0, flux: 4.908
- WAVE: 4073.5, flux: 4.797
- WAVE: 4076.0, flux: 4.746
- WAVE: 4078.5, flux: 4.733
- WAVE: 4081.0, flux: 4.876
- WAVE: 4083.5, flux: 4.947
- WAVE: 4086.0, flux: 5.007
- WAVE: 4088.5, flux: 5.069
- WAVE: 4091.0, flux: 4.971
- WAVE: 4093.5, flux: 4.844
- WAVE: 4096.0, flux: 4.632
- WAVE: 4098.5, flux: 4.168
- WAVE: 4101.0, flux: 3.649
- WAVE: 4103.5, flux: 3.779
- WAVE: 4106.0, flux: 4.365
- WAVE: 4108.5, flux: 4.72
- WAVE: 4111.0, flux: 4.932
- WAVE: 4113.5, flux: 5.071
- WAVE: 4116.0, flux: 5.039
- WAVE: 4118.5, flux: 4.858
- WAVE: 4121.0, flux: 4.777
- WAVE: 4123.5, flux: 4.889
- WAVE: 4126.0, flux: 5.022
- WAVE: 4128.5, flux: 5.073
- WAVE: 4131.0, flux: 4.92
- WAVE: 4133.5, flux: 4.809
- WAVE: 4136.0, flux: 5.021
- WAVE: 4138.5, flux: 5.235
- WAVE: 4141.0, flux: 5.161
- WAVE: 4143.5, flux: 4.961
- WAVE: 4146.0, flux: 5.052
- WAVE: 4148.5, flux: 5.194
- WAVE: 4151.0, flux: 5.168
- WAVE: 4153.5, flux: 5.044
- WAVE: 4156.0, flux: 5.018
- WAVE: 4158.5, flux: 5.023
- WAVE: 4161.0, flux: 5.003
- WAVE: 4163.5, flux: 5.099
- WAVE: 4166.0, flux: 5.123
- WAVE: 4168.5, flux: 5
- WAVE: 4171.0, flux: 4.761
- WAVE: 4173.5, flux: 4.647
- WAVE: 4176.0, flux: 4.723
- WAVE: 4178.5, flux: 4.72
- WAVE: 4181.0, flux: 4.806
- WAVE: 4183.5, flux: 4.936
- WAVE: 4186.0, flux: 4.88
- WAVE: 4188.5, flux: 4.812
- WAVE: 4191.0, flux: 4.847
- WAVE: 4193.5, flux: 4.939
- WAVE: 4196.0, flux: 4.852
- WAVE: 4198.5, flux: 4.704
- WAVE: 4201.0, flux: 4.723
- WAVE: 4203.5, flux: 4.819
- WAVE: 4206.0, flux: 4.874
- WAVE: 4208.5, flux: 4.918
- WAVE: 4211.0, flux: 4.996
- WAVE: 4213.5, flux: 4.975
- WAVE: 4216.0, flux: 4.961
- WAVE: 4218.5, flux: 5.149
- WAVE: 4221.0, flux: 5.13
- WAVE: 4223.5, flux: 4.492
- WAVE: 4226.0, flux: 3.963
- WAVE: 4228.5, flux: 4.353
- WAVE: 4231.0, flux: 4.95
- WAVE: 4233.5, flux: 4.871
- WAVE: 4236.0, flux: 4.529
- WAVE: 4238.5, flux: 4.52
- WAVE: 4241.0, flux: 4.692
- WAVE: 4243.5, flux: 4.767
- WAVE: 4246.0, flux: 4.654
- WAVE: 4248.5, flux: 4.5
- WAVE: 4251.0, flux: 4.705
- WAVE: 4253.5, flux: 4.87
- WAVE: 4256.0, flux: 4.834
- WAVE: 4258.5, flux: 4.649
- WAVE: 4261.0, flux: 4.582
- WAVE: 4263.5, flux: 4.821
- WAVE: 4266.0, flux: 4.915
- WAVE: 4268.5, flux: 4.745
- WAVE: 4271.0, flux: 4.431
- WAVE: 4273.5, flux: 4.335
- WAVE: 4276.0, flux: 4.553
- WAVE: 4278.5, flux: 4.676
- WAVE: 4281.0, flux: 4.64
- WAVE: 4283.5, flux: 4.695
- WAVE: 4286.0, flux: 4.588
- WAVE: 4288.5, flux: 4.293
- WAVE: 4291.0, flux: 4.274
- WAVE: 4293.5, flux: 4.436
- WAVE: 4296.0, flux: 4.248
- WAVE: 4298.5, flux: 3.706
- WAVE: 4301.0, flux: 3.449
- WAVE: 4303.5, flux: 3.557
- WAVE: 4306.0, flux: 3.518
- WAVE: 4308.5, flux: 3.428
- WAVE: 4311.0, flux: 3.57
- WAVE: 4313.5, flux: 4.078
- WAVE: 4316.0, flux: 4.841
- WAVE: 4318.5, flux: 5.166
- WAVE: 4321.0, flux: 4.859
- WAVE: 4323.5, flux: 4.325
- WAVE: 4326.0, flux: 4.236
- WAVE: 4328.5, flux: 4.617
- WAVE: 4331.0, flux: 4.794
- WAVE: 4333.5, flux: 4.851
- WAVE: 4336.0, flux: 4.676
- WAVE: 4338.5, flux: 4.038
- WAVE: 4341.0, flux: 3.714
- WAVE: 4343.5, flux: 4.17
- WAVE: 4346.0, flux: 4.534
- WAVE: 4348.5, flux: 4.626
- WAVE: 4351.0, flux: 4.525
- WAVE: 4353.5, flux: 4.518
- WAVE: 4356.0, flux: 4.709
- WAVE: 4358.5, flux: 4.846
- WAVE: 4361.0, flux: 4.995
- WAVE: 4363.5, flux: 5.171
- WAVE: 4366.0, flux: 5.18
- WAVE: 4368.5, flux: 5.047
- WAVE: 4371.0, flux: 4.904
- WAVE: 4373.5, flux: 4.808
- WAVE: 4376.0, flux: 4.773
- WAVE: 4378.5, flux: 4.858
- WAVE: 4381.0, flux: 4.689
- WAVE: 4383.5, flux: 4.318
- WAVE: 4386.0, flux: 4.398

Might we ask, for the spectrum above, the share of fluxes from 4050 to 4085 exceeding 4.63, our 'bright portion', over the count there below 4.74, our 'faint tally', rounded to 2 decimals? 0.50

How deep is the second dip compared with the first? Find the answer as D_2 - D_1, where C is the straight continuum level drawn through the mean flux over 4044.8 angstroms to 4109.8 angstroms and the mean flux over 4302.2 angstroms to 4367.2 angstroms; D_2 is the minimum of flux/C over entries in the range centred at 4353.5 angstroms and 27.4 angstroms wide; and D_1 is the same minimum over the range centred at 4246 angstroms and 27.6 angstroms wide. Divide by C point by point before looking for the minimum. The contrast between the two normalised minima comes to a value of -0.16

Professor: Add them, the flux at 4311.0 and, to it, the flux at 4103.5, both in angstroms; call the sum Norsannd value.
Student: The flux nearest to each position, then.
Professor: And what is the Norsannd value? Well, 7.35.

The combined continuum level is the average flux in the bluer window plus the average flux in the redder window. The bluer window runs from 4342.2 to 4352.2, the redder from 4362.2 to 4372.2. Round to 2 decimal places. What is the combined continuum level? 9.54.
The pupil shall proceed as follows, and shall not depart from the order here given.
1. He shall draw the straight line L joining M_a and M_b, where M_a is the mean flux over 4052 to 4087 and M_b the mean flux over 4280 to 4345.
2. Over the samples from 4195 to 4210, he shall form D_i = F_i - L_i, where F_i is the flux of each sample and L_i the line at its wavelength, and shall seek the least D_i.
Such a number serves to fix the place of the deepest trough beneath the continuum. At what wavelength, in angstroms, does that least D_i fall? 4198.5 angstroms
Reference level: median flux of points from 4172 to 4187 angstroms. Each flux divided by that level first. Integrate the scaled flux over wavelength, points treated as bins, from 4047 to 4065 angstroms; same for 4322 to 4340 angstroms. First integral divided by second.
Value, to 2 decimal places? 1.07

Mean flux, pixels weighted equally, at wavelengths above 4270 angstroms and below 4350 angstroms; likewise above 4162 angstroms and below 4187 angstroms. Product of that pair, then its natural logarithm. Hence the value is 3.04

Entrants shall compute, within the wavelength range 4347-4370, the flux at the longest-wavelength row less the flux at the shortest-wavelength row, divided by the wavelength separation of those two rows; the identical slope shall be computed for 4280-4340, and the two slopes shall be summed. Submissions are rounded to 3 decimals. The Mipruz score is 0.011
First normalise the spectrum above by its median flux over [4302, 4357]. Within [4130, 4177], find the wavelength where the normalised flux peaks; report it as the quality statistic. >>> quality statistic 4138.5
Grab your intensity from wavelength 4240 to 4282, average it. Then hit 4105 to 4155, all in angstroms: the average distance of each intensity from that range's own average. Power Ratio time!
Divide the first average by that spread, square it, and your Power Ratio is 1024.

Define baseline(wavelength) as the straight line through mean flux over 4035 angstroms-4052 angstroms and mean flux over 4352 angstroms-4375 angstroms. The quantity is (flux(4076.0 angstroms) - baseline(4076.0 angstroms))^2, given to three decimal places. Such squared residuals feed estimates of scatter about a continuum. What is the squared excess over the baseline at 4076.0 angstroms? 0.005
